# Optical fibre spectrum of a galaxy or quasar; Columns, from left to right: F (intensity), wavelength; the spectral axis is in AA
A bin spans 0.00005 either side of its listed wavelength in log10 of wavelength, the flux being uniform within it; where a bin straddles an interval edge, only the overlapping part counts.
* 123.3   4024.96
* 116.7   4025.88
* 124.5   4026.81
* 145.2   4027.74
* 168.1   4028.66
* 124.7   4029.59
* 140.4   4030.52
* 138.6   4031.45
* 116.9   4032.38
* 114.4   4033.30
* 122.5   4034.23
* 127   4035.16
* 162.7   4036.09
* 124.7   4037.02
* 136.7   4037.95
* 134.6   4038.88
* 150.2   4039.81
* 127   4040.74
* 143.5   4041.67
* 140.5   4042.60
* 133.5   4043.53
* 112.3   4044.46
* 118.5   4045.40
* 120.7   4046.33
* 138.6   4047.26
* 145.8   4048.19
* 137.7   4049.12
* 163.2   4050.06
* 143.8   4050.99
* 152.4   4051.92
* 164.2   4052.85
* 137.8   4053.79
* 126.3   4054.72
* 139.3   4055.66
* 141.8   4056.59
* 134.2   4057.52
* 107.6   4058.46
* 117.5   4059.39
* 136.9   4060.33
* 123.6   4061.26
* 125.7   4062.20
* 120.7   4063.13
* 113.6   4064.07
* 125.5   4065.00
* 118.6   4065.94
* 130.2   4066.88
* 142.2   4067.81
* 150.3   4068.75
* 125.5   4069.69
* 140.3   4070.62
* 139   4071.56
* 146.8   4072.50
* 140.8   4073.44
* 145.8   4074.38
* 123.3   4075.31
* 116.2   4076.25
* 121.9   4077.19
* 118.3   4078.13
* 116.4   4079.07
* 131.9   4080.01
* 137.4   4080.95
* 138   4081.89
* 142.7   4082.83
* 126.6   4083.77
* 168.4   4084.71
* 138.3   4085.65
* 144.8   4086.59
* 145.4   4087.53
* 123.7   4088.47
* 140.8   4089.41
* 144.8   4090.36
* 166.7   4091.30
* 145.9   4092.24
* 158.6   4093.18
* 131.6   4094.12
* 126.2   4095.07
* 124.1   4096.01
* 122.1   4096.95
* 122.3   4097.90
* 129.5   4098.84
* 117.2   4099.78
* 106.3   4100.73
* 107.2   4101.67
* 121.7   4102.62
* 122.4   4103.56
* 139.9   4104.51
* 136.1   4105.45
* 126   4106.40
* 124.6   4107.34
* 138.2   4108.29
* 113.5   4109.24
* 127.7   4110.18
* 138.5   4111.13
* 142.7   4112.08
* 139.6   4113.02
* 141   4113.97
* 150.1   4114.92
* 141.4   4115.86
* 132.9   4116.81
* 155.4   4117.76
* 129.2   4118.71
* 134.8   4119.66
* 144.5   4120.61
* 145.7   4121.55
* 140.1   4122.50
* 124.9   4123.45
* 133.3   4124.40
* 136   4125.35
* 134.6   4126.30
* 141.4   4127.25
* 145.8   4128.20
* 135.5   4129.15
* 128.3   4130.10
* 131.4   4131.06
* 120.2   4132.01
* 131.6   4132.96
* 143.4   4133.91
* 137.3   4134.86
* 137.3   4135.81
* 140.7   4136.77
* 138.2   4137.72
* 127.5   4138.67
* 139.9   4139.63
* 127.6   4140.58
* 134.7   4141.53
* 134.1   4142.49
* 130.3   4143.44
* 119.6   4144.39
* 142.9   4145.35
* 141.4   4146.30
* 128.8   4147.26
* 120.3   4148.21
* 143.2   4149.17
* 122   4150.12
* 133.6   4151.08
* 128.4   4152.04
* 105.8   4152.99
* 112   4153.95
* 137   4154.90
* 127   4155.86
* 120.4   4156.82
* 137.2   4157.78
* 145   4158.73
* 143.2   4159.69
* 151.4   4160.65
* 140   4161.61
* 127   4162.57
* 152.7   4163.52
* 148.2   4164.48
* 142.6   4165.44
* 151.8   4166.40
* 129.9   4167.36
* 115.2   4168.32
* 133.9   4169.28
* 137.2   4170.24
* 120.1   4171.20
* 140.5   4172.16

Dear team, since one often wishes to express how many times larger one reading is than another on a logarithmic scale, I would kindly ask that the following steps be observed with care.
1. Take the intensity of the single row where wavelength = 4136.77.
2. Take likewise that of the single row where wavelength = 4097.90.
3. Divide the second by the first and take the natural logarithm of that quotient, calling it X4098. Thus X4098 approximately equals -0.14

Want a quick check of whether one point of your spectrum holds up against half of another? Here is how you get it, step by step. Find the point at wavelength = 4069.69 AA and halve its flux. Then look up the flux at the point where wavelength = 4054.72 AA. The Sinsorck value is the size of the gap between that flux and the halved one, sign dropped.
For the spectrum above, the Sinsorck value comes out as 64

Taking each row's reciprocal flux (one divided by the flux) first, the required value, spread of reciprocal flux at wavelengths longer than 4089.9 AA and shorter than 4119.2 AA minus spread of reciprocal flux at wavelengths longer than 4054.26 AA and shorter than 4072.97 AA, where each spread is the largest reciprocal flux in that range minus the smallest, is 0.0008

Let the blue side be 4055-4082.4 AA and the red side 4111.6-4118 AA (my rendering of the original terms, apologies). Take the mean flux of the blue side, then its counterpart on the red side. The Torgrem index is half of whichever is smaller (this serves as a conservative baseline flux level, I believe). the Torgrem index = 65.0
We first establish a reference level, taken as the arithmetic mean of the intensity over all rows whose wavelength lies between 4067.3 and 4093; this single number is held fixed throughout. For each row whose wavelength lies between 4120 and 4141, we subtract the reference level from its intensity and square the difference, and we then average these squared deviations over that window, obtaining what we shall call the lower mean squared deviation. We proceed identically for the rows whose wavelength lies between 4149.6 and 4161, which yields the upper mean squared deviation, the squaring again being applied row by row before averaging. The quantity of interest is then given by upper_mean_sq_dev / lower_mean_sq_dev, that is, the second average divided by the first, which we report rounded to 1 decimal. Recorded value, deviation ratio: 4.4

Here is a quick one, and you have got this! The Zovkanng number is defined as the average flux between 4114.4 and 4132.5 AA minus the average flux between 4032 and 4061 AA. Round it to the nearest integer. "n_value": 3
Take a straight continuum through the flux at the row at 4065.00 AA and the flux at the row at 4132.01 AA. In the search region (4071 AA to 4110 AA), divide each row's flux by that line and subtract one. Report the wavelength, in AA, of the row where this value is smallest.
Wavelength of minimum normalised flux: 4100.73 AA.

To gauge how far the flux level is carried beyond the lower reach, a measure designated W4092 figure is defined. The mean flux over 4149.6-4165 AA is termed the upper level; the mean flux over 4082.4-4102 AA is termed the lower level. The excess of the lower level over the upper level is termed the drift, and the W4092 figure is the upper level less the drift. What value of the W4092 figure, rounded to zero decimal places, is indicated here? 131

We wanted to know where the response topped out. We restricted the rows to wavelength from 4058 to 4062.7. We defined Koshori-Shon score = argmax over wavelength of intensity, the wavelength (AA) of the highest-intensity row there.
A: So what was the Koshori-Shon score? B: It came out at 4060.33 AA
